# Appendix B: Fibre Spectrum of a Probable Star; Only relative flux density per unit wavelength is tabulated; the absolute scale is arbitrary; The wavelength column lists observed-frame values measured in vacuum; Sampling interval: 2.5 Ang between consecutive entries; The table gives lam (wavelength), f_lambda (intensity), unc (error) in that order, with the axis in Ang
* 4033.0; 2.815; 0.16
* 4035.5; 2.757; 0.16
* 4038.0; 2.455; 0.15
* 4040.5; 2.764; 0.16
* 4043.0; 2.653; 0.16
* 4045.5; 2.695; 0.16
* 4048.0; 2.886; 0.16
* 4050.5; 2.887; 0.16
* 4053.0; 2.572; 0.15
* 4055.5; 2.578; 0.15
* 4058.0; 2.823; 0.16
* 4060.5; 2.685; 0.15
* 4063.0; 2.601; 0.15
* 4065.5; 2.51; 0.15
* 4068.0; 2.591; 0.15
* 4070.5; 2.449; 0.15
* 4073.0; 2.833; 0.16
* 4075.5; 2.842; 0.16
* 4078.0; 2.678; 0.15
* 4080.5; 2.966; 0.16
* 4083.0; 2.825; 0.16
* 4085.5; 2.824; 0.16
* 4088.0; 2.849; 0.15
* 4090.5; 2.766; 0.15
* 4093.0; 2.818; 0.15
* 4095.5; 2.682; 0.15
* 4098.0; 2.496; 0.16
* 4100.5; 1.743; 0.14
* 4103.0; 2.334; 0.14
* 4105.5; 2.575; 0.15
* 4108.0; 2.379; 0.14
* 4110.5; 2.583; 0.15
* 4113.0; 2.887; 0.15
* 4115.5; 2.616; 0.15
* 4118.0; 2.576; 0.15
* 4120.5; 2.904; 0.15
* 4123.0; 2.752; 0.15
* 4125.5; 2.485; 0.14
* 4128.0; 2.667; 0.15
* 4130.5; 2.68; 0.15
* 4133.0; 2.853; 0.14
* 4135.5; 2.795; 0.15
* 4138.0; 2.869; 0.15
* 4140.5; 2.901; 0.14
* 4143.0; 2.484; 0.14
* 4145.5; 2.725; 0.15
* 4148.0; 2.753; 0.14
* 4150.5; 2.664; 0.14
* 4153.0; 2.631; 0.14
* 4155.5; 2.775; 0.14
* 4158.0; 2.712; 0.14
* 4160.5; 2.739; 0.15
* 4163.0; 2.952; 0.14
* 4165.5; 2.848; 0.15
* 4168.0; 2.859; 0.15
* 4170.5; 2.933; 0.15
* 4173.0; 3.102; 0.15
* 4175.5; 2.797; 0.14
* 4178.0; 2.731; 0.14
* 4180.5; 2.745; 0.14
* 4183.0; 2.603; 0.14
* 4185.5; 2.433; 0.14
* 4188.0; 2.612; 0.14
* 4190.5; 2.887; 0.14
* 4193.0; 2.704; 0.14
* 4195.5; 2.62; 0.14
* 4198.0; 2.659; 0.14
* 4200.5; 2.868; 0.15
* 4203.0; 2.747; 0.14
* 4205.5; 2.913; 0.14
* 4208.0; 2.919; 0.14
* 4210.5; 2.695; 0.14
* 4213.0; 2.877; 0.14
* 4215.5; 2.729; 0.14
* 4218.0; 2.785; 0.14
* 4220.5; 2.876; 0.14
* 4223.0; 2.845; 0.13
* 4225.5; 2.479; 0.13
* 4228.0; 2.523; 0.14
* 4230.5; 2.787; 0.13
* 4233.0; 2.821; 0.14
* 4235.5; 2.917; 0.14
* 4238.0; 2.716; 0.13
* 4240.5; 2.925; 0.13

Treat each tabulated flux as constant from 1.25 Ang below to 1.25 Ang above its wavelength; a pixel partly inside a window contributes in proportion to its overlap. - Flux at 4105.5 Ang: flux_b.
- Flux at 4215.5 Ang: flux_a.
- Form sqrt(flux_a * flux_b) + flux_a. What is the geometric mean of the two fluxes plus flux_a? 5.38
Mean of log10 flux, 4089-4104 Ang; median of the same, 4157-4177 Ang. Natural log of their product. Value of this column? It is -1.73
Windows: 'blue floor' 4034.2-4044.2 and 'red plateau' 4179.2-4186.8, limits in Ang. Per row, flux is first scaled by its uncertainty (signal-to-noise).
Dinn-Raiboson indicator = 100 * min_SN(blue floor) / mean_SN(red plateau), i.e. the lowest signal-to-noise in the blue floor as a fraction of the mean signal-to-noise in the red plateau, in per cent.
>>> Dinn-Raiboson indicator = 88.3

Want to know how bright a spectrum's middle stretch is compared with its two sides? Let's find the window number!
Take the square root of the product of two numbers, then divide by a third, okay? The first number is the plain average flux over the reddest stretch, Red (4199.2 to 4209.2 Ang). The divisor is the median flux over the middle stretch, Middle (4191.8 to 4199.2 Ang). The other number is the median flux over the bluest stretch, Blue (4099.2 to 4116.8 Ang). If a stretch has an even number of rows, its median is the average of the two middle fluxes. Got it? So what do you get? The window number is 1.02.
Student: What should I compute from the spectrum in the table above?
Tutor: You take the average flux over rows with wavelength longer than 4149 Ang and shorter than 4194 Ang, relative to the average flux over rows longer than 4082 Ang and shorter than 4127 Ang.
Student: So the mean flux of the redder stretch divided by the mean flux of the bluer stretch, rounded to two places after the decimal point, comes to 1.06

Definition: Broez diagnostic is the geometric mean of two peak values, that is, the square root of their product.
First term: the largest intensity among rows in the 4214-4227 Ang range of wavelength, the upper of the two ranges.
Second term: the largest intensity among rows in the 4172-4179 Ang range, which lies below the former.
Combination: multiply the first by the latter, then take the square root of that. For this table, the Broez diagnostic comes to 2.99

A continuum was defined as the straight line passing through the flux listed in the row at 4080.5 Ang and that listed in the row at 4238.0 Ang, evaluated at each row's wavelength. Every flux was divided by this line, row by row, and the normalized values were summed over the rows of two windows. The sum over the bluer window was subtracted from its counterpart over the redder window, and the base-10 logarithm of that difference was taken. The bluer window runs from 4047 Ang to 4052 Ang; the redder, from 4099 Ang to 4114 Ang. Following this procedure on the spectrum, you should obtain 0.48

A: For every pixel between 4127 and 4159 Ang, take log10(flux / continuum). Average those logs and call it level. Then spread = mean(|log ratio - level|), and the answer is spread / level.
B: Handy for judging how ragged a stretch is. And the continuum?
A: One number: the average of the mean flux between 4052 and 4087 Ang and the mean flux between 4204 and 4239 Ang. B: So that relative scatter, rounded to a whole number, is -10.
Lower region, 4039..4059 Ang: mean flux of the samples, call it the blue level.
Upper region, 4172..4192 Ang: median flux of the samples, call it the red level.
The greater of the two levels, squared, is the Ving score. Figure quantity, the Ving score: 7.50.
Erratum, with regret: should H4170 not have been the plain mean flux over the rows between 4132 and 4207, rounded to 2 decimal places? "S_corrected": 2.76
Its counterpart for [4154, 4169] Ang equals 2.81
